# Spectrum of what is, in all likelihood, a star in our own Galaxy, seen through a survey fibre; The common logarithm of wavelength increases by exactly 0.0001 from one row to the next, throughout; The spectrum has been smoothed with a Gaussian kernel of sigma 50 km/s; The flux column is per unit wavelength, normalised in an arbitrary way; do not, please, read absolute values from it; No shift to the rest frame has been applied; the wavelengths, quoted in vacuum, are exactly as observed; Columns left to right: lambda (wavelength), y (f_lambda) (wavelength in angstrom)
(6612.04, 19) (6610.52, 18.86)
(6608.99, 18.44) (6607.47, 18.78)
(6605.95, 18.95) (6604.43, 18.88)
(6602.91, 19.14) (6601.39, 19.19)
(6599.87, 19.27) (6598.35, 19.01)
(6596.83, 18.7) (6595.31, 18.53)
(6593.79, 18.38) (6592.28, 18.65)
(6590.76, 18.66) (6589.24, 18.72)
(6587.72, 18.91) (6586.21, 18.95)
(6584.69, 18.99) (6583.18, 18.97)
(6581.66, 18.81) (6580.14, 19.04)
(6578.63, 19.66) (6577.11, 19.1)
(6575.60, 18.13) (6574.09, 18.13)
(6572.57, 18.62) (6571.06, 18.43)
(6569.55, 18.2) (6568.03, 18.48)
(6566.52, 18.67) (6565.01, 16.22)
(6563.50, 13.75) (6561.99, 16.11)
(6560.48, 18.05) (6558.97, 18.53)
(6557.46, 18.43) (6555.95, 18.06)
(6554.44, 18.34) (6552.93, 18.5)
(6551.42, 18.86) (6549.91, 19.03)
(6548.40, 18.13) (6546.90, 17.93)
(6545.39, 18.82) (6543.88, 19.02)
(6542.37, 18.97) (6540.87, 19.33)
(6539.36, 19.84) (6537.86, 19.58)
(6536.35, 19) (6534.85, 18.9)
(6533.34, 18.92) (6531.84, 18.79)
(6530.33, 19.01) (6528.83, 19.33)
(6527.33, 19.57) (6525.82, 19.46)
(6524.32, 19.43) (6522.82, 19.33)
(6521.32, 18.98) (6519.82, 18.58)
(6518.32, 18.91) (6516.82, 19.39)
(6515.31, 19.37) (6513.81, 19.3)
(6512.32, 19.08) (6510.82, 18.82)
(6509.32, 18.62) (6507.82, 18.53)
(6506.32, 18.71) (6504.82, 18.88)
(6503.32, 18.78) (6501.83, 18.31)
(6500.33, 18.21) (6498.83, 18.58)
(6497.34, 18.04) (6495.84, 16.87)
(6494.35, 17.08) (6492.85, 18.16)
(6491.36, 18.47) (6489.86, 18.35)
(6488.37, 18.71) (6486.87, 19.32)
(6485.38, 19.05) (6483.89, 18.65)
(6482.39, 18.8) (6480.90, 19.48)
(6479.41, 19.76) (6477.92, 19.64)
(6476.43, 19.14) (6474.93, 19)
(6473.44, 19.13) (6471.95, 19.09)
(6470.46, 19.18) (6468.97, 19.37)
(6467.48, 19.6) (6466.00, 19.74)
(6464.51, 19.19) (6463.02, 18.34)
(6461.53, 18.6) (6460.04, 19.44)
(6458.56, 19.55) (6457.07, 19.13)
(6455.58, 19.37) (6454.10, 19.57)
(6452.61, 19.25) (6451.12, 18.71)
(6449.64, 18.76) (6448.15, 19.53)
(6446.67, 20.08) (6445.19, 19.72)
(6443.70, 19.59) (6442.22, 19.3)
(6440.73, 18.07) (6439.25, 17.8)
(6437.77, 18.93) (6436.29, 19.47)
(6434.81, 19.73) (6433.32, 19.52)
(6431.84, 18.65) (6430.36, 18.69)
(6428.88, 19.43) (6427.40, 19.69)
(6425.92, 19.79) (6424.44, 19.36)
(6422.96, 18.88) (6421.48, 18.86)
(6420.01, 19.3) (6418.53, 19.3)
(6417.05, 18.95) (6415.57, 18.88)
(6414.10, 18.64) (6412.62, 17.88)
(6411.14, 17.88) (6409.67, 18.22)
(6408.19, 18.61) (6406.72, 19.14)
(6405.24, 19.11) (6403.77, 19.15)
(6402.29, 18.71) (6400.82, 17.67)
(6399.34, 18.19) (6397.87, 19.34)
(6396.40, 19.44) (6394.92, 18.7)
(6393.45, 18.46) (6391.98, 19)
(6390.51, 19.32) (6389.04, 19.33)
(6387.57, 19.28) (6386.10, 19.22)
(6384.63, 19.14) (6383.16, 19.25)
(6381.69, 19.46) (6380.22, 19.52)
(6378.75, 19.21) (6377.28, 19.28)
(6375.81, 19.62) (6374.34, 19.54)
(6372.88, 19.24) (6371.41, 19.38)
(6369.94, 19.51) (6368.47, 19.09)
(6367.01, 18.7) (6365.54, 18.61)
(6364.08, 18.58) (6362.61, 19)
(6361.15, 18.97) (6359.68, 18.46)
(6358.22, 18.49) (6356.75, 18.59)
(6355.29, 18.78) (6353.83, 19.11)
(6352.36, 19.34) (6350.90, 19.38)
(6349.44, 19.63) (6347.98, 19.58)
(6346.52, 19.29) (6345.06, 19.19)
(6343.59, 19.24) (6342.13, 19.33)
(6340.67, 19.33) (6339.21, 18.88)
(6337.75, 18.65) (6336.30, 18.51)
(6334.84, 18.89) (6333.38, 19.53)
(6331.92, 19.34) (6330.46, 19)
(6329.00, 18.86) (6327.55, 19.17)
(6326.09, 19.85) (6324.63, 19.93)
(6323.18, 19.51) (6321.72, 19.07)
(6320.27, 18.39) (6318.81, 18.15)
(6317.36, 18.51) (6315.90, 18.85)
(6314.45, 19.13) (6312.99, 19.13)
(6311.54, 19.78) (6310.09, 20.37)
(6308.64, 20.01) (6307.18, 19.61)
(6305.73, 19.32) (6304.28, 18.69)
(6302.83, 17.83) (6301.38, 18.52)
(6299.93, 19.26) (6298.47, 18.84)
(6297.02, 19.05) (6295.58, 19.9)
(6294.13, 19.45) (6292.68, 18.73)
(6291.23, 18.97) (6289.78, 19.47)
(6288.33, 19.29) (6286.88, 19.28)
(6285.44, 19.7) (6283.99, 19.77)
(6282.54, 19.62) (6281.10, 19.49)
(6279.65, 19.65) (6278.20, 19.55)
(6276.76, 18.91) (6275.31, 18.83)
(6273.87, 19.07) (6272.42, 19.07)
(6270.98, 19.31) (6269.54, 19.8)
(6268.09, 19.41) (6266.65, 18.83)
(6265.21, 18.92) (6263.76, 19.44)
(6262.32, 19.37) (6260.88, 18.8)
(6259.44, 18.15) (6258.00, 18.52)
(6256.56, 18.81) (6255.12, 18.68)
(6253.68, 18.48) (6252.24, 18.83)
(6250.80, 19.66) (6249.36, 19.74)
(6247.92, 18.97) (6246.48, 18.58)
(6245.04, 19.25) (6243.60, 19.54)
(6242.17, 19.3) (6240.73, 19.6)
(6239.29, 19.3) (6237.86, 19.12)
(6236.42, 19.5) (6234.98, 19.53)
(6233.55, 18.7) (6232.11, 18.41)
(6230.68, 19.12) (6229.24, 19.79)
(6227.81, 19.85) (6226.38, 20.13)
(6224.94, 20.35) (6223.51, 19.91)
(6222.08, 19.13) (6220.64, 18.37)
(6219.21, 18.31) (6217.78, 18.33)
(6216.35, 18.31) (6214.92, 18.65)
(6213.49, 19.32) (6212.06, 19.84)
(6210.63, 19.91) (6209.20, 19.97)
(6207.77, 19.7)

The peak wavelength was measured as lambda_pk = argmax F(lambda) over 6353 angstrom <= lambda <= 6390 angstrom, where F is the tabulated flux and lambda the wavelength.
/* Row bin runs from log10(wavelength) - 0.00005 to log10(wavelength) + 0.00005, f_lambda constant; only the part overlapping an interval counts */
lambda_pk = 6375.81 angstrom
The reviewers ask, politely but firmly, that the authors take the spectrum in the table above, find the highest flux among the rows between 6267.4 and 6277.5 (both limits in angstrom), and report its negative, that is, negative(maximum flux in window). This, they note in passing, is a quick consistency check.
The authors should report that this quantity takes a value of -19.8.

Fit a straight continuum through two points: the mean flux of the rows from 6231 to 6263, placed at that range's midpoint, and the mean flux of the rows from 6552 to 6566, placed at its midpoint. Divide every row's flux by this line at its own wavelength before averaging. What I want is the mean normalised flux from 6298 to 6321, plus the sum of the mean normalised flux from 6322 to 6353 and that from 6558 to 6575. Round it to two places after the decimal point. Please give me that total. 3.07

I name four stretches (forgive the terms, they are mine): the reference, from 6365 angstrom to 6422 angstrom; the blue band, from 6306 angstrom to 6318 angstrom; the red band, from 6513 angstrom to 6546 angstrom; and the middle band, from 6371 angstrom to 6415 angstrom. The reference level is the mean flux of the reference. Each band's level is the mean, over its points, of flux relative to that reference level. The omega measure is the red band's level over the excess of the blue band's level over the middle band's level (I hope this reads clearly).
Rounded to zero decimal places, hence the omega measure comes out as 42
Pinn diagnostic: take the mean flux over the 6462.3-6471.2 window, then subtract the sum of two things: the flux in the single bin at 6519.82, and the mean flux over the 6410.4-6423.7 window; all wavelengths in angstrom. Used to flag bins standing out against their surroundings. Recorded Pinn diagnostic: -18.1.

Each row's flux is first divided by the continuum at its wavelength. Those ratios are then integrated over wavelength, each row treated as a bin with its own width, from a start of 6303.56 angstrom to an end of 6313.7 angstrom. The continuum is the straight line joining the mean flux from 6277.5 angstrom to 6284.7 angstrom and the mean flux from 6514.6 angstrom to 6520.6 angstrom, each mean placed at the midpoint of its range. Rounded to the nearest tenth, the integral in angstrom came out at 10.2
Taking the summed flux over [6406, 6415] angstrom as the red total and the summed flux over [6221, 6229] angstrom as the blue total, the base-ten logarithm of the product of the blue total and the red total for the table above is 4.0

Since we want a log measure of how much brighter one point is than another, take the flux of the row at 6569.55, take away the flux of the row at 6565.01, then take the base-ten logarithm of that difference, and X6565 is 0.3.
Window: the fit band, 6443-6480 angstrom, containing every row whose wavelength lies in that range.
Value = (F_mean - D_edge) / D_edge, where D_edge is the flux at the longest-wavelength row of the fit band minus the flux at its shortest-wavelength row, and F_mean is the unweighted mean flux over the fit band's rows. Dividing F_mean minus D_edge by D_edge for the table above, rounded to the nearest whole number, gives 113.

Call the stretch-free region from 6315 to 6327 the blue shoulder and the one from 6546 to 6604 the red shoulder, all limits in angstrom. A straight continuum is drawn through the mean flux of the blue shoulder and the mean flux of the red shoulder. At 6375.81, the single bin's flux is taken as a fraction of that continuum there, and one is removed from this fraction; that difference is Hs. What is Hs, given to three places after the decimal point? 0.038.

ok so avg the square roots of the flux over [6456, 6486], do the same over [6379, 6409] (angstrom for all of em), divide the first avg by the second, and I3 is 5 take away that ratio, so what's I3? 3.99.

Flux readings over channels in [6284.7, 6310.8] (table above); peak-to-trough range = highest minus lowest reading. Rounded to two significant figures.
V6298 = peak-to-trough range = 2.5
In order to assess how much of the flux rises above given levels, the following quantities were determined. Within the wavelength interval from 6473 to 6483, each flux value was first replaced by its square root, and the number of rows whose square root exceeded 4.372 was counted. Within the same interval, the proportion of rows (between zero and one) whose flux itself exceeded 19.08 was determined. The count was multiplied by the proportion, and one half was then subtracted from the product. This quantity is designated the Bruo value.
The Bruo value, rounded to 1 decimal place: 3.1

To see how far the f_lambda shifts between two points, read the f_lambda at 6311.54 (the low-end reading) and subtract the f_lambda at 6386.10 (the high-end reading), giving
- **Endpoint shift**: 0.6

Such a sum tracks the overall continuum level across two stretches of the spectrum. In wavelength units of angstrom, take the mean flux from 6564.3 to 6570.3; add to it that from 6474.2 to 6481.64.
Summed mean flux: 37.3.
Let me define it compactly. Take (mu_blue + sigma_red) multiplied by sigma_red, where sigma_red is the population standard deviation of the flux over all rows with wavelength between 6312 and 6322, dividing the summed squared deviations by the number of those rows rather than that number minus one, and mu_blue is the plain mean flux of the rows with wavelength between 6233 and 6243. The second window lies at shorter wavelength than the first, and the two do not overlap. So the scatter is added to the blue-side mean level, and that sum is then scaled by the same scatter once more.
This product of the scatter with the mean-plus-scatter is 7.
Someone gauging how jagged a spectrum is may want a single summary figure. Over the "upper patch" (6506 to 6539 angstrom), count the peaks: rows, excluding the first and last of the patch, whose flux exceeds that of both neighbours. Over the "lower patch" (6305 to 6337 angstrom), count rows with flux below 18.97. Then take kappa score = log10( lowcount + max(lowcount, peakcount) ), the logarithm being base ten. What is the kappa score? 1.15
